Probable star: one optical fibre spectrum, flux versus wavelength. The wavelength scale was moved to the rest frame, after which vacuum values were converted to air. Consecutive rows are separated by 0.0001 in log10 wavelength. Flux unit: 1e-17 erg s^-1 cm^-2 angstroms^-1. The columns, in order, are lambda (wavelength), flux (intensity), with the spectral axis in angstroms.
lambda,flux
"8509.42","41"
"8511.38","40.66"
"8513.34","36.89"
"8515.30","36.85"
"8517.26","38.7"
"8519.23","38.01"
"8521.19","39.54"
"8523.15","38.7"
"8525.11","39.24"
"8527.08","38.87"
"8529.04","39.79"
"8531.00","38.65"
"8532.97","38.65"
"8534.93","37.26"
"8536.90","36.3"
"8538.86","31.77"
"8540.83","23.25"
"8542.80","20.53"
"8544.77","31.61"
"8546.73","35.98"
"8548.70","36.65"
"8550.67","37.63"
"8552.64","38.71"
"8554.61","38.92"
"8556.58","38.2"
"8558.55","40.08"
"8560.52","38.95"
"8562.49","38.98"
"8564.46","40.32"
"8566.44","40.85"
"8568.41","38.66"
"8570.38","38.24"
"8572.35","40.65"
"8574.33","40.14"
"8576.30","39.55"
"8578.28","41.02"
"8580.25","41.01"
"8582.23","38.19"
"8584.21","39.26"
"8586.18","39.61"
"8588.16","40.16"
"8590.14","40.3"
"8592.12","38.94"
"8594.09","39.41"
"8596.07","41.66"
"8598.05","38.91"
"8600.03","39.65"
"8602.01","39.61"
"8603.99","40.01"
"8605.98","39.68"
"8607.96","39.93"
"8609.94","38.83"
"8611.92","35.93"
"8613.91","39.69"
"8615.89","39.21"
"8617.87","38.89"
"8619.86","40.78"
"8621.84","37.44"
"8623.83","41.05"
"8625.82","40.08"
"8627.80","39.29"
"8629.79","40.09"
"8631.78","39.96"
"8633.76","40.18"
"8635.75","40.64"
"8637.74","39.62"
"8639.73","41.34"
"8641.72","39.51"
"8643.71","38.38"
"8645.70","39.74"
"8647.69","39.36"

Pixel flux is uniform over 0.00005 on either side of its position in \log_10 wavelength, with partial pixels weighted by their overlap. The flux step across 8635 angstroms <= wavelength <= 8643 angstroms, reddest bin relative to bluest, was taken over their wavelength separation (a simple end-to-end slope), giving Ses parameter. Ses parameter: -0.19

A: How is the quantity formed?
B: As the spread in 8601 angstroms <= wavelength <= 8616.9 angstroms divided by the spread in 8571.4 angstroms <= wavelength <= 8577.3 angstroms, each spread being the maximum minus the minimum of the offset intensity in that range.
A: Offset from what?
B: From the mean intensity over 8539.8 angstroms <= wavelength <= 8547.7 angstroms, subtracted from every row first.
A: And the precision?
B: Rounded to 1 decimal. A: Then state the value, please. 3.7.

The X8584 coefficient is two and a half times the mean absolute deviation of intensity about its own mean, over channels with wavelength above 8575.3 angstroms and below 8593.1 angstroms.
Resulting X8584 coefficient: 1.9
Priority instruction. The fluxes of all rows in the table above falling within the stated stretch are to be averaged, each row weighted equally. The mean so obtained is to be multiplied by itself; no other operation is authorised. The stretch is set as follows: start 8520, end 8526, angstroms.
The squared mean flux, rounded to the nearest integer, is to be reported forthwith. 1534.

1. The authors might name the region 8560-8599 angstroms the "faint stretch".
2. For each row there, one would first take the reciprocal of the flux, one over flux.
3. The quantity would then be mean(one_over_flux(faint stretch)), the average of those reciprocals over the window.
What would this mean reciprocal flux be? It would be 0.0252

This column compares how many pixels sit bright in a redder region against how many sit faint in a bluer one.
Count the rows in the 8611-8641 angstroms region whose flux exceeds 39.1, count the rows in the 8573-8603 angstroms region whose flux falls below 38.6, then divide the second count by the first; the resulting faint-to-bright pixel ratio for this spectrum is 0.1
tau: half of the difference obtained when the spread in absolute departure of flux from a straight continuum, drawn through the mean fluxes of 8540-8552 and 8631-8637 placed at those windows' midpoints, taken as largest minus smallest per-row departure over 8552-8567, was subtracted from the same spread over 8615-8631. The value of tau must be 0.0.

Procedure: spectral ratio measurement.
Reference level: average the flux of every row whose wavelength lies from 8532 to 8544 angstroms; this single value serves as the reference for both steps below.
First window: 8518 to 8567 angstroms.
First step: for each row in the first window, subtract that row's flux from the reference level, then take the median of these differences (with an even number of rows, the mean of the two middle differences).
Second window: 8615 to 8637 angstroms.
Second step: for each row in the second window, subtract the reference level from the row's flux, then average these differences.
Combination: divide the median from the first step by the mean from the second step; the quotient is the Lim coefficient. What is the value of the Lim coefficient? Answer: -0.87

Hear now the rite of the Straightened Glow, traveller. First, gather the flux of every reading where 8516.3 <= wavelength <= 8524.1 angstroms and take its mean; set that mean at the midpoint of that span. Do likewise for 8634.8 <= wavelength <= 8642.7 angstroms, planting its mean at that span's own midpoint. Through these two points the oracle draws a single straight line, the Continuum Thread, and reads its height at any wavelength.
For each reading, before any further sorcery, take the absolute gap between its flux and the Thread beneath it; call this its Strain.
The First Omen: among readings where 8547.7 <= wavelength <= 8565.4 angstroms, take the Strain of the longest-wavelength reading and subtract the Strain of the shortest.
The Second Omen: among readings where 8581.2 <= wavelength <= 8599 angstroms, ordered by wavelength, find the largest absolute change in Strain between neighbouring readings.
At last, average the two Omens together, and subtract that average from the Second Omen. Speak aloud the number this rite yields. 1.5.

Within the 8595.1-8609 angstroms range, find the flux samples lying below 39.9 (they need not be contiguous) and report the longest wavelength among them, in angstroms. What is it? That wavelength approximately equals 8605.98 angstroms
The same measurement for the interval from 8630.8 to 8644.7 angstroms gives 8643.71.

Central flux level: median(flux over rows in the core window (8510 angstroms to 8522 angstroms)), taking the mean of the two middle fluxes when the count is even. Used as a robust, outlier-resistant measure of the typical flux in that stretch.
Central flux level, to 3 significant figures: 38.4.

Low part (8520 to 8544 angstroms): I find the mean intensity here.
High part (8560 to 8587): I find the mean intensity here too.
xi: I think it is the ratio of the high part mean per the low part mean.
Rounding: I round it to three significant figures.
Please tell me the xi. 1.13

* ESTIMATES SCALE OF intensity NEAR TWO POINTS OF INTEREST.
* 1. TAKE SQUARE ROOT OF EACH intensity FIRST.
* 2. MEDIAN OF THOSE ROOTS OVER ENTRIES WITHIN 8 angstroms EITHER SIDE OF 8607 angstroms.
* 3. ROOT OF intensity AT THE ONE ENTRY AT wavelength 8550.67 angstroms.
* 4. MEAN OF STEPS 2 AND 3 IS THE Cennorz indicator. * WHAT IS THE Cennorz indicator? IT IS 6.22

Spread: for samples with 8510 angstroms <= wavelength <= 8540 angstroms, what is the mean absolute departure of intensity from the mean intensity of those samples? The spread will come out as 1.45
